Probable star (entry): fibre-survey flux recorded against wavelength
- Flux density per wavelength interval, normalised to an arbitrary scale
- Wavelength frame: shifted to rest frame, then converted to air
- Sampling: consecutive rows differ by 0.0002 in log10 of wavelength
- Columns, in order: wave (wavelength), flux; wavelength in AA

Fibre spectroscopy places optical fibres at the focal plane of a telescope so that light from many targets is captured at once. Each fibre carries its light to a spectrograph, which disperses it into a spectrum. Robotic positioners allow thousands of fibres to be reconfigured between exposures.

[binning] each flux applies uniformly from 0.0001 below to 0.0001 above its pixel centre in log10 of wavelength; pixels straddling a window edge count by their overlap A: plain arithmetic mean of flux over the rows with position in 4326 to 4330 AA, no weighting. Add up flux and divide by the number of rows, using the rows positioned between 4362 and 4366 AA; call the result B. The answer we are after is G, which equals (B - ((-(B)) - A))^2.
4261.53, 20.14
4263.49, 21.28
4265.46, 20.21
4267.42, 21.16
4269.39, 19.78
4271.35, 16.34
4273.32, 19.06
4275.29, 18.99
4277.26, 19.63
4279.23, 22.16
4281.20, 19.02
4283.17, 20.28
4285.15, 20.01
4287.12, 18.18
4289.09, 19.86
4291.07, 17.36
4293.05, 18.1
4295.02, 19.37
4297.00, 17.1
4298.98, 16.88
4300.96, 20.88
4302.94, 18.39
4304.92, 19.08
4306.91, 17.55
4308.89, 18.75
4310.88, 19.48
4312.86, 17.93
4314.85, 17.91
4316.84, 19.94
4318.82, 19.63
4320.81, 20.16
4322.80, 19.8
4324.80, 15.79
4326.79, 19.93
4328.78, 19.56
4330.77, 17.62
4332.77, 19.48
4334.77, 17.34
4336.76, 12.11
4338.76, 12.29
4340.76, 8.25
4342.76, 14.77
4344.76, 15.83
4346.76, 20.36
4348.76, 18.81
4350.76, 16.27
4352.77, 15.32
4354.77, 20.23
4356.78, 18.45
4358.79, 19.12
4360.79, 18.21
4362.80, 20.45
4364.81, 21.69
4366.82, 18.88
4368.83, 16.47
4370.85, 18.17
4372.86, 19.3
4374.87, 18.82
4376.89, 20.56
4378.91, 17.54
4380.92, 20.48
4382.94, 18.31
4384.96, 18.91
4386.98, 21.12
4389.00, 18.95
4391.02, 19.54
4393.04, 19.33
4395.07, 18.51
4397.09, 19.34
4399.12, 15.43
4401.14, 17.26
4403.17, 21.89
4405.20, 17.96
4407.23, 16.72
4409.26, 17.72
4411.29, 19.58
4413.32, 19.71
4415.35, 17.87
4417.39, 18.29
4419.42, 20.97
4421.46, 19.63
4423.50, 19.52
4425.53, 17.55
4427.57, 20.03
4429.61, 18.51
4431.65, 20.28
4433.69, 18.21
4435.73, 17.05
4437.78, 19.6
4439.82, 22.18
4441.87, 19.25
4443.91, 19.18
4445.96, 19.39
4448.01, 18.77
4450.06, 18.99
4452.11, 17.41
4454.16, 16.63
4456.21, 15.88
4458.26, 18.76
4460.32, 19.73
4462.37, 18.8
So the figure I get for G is 3830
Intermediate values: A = 19.7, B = 21.1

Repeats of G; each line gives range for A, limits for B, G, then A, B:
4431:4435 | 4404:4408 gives 2908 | 19.2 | 17.3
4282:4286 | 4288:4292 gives 3291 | 20.1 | 18.6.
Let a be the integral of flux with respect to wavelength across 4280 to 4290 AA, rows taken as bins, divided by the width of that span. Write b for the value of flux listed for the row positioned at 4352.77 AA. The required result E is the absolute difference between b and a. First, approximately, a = 19.5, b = 15.32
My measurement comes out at 4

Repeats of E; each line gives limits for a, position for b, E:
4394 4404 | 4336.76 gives 6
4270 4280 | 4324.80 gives 3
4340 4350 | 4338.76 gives 4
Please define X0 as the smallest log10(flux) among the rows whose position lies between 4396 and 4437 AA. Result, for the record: 1.19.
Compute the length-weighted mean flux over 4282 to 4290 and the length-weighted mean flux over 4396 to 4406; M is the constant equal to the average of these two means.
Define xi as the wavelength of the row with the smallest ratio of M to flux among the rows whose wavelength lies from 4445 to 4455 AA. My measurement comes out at 4445.96 AA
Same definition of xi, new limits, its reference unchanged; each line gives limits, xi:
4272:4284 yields 4279.23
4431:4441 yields 4439.82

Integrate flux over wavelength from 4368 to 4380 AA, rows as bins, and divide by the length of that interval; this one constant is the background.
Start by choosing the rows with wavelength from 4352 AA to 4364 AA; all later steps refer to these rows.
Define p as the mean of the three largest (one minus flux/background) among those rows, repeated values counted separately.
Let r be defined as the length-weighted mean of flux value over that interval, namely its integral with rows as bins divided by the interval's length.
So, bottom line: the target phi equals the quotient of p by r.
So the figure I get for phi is 0.0034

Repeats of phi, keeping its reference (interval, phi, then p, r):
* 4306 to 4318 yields 0.0021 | 0.04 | 18.6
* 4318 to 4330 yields 0.0005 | 0.01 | 19.1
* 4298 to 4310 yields 0.0026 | 0.05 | 18.6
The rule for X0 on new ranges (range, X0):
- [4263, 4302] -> 1.21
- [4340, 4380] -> 0.92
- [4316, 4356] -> 0.92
